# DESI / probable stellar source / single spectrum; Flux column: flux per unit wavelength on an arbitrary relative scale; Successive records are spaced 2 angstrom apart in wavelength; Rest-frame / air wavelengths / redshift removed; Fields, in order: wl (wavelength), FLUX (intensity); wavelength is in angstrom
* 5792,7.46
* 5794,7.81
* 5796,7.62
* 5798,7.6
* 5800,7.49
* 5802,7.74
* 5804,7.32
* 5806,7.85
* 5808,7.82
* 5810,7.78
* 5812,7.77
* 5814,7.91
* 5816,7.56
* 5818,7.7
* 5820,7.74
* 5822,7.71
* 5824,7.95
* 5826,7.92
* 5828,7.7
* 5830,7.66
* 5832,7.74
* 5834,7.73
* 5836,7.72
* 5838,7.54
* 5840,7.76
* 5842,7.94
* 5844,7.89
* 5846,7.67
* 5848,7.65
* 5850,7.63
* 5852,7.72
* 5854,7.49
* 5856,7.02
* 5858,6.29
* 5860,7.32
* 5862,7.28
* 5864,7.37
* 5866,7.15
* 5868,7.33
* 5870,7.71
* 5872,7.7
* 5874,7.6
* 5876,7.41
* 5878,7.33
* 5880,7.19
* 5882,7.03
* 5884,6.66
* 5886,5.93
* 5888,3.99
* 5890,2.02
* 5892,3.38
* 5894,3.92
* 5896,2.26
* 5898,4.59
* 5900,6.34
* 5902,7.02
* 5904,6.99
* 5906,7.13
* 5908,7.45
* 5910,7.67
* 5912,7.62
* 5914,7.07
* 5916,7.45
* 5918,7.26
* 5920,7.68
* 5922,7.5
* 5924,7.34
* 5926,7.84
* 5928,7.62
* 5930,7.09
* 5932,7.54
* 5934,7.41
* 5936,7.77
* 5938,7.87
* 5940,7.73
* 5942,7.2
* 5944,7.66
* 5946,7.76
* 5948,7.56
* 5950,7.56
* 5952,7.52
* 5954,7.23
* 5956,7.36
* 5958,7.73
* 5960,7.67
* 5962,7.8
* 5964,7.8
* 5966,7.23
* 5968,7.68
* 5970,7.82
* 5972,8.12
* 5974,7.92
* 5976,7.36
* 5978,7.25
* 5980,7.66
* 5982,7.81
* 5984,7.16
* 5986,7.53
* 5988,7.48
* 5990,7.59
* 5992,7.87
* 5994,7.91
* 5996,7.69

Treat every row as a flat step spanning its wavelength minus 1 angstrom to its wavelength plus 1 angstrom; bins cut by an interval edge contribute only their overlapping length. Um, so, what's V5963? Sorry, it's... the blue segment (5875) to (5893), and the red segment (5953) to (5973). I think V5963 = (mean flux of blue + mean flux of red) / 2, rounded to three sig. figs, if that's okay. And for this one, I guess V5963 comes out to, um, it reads 6.65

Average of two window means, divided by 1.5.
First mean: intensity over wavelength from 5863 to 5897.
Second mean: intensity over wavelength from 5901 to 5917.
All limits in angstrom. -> 4.43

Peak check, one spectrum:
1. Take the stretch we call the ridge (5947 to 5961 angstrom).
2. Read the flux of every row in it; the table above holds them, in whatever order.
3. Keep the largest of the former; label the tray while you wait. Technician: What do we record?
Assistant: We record 7.73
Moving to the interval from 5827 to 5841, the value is 7.76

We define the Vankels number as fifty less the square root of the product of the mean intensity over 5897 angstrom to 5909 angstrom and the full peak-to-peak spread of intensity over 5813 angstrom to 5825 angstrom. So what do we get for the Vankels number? 48.4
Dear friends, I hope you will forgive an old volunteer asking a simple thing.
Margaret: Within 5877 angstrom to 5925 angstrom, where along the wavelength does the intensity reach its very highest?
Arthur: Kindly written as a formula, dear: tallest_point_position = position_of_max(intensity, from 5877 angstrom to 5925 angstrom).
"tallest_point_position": 5920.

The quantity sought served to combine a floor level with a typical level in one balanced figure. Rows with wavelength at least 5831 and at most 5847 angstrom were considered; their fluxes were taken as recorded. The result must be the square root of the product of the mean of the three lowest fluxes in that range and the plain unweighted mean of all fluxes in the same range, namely 7.70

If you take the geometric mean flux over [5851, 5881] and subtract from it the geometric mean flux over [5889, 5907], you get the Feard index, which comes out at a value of 2.9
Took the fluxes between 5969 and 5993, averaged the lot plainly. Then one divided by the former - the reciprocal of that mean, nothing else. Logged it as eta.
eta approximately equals 0.131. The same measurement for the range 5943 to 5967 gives 0.132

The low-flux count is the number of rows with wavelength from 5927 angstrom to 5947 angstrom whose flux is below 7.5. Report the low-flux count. 3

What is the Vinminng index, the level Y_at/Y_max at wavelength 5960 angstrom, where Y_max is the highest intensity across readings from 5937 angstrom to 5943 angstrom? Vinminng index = 0.97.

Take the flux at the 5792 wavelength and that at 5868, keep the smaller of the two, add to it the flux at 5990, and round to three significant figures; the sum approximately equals 14.9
